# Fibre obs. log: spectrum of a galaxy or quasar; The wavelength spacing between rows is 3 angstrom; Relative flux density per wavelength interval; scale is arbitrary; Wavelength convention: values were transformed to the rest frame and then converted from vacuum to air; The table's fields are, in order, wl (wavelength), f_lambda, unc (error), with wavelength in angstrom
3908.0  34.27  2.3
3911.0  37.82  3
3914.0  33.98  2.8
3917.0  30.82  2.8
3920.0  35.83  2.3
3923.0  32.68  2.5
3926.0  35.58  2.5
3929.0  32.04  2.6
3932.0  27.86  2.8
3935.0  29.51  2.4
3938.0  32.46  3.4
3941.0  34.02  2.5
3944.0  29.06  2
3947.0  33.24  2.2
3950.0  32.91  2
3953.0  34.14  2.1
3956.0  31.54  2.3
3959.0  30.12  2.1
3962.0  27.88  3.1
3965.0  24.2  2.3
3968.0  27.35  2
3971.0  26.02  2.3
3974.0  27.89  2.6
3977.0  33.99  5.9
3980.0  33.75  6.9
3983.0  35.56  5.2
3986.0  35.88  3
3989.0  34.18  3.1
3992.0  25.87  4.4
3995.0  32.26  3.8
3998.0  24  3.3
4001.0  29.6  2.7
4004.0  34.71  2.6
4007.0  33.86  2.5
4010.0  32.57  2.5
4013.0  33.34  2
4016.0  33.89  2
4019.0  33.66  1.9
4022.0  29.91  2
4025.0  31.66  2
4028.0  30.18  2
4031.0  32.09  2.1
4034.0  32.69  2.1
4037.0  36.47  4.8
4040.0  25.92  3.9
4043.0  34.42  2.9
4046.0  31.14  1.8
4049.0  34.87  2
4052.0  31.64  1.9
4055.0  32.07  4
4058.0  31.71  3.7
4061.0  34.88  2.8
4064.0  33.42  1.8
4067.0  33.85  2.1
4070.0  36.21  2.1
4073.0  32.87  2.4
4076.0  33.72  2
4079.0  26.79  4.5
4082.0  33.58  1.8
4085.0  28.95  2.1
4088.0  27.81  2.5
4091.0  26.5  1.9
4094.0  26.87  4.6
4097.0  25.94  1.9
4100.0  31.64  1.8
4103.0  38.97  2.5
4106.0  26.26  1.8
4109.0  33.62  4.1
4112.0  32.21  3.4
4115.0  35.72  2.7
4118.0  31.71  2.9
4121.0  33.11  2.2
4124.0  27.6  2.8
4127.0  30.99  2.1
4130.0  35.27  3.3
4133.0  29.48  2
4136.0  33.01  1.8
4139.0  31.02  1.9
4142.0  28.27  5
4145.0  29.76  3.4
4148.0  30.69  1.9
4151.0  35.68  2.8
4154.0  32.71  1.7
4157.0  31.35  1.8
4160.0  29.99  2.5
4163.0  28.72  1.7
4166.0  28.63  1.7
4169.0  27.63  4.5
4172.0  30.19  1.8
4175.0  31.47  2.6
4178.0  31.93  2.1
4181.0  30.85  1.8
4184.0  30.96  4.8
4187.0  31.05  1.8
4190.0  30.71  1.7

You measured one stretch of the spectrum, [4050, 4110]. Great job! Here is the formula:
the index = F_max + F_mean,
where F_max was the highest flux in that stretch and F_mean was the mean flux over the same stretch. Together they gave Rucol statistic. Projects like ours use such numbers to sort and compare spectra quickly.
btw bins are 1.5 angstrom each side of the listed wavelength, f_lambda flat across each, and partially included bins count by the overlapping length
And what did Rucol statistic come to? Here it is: 70.3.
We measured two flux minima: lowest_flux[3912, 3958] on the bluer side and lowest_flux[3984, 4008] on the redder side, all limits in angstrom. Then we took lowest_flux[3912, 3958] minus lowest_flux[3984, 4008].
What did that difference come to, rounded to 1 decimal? 3.9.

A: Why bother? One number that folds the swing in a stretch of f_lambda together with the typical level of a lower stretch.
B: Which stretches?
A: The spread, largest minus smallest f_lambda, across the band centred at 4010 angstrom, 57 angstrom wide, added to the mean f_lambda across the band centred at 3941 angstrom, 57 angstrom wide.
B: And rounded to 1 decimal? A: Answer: 43.8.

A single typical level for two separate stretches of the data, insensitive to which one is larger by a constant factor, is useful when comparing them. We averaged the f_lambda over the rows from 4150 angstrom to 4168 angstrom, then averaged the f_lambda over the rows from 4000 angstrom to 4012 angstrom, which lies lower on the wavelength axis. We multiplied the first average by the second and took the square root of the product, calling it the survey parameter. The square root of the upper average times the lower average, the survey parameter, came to 31.9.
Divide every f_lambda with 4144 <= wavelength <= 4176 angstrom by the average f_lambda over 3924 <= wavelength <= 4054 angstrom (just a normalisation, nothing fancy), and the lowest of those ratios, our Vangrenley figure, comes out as 0.88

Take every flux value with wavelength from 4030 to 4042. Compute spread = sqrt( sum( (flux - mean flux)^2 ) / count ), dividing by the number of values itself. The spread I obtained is 3.8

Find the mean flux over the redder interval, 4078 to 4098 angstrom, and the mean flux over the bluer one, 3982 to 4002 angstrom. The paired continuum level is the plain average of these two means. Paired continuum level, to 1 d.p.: 29.6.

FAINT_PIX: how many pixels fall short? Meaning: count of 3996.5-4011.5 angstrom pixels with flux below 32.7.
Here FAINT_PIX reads 3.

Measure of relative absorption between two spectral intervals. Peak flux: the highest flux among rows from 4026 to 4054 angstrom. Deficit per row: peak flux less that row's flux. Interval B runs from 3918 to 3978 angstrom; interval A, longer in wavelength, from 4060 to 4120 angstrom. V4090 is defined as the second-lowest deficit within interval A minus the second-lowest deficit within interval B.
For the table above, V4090 -0.6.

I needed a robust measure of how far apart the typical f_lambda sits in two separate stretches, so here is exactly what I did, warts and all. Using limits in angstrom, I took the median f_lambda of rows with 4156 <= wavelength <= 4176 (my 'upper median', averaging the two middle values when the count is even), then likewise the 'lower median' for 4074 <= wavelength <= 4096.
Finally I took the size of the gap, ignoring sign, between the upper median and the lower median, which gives 2.2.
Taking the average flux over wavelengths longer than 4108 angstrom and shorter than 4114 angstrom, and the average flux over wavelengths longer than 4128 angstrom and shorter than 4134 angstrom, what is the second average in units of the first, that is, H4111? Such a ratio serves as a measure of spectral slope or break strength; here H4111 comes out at 0.98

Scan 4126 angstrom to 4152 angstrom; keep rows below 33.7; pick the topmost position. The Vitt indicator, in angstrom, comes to 4148.0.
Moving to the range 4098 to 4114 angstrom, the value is 4112.0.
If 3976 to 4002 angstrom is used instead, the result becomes 4001.0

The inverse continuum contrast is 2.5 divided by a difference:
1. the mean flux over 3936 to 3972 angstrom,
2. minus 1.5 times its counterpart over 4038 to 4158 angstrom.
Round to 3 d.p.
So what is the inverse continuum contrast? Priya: -0.146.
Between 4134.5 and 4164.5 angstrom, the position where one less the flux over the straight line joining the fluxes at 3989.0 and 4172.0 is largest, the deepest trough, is 4142.0 angstrom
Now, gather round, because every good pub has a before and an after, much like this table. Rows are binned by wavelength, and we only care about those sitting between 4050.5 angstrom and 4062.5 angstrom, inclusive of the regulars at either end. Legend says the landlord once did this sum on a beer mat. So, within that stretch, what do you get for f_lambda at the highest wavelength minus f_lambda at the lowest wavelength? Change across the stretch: 3.2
